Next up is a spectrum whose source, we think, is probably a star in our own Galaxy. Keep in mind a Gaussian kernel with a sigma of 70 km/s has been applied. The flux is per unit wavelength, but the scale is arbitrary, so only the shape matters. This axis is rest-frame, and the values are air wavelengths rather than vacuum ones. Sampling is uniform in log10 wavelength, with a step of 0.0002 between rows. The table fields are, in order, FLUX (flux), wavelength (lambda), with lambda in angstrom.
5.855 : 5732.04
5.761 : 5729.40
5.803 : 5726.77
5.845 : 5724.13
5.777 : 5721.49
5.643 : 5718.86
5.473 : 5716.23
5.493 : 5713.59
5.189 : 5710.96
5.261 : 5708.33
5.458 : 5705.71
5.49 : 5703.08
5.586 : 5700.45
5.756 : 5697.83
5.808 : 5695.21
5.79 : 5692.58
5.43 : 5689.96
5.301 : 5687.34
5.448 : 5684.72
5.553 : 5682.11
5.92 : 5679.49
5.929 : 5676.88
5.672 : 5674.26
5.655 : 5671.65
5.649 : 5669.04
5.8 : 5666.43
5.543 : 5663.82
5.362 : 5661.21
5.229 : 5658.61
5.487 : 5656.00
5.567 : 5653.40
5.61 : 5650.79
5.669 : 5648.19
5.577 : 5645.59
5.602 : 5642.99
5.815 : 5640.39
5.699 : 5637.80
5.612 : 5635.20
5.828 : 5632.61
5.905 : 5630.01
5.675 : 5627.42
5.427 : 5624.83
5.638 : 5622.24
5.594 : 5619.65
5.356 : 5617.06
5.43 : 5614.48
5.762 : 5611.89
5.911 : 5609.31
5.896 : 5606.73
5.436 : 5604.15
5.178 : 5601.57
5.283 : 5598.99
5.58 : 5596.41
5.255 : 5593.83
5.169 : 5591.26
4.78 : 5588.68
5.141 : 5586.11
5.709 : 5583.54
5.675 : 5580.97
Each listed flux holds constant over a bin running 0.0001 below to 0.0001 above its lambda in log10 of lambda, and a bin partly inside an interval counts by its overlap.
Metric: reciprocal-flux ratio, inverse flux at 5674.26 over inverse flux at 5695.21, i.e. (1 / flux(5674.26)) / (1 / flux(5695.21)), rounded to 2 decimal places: 1.02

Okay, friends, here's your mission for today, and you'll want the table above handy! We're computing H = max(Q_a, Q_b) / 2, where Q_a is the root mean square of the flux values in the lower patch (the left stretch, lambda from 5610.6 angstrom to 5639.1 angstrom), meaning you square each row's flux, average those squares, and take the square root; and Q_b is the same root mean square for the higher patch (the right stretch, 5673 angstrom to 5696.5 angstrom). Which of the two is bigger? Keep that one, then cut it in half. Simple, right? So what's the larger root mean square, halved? 2.83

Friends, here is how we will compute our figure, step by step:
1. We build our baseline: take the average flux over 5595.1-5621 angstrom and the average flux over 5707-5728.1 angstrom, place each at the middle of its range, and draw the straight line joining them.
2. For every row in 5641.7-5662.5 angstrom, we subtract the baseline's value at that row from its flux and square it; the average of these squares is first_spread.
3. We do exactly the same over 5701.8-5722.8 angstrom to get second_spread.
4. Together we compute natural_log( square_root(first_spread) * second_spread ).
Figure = -5.2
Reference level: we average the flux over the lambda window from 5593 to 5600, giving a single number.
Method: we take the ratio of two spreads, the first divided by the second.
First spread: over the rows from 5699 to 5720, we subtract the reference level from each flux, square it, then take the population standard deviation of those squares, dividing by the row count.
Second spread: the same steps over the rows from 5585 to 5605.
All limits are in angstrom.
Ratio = 0.2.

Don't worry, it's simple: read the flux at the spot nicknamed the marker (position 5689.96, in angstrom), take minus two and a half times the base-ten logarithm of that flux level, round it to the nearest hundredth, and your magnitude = -1.84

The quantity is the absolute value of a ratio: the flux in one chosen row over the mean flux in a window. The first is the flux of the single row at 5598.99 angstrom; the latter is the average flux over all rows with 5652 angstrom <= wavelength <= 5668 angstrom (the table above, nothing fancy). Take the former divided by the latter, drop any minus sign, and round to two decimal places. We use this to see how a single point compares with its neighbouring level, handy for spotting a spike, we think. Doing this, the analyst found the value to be 0.96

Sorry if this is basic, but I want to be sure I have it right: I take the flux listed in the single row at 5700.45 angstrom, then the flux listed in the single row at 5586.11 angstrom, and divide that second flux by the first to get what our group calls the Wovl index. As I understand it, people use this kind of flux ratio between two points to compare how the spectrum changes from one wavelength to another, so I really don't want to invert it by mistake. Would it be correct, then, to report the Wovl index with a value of 0.92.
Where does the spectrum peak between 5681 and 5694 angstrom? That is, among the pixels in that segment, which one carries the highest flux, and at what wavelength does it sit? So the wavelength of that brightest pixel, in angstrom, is 5692.58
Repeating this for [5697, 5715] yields 5697.83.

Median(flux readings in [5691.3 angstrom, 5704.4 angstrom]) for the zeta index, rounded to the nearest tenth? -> 5.8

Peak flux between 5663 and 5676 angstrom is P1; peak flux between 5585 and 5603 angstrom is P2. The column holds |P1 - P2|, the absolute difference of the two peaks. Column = 0.220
